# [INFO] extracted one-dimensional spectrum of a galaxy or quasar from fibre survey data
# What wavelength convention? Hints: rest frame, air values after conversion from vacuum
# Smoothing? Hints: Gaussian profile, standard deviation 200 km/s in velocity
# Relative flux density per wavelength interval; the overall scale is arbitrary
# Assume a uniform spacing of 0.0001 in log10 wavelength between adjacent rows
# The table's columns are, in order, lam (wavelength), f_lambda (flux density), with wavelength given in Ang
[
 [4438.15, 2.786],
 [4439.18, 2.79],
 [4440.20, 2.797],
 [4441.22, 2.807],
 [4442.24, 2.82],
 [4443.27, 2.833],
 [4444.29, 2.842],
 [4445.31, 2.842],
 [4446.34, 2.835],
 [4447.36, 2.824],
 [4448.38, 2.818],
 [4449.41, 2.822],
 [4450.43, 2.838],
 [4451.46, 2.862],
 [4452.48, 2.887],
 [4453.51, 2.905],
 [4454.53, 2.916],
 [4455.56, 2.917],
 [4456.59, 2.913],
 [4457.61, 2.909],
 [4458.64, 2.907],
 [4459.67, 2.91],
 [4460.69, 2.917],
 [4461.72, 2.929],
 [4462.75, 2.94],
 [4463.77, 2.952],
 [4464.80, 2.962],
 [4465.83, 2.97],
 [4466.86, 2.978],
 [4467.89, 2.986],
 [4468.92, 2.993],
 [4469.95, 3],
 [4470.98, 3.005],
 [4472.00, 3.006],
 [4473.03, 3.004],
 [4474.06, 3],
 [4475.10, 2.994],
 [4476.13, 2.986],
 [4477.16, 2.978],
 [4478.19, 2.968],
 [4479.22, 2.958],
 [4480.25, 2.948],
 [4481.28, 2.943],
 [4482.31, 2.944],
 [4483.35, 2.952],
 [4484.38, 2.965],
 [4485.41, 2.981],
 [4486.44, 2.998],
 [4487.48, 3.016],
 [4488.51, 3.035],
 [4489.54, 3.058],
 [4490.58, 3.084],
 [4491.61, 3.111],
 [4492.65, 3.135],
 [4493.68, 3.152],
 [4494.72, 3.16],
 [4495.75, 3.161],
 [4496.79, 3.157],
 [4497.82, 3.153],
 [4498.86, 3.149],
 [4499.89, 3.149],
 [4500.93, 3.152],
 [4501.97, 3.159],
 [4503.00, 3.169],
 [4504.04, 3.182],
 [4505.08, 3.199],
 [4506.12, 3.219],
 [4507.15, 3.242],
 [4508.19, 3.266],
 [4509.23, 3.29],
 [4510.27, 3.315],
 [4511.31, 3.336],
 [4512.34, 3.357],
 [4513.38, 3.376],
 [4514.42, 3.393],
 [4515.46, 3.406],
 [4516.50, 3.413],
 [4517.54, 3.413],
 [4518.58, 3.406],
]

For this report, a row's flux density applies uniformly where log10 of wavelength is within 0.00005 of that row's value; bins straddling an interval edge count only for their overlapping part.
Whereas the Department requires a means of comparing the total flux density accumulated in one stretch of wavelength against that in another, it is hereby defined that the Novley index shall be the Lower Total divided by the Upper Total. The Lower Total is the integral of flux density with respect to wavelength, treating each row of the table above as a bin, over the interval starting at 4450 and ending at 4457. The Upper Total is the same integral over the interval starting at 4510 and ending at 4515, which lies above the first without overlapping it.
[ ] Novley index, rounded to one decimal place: 1.2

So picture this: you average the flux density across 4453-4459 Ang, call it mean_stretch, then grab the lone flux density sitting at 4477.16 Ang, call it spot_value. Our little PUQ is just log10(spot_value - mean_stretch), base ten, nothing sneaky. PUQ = -1.2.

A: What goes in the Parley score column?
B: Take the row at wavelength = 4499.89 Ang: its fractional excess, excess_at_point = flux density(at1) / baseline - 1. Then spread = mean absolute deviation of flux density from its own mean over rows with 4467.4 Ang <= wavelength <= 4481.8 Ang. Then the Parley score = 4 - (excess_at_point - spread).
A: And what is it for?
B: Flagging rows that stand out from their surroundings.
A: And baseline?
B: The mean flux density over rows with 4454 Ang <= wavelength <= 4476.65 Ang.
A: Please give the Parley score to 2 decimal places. 3.95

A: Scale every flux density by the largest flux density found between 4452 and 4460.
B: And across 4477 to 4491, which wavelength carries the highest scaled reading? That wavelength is 4490.58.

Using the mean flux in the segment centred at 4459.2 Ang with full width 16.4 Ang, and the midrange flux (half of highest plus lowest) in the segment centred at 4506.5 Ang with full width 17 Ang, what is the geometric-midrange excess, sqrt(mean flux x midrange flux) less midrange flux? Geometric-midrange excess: -0.179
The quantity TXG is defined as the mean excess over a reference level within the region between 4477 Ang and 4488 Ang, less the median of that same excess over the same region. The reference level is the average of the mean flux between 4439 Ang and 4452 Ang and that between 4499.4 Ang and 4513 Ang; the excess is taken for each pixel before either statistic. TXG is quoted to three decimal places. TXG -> 0.003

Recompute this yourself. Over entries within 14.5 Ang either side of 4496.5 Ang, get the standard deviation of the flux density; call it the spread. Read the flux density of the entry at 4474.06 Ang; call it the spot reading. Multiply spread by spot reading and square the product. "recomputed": 0.09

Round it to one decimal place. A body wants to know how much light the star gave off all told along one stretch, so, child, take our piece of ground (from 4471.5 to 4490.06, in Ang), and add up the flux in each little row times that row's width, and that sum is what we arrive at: 55.4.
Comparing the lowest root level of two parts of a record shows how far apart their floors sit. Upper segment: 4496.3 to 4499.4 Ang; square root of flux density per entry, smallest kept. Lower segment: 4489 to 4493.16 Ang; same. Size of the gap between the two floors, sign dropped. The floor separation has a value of 0.026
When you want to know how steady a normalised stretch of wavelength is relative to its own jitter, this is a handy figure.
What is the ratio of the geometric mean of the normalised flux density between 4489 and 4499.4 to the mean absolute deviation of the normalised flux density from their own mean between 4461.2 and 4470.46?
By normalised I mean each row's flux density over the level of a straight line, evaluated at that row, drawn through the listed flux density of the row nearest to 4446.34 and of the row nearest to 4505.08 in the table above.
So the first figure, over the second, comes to 536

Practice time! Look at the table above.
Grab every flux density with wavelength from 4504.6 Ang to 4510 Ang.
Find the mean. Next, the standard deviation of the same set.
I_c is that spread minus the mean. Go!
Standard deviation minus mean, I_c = -3.21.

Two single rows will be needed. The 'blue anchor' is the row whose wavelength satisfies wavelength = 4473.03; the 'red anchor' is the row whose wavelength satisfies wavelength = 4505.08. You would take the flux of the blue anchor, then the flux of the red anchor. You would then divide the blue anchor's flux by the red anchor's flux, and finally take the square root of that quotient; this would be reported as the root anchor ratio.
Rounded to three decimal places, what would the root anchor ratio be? 0.969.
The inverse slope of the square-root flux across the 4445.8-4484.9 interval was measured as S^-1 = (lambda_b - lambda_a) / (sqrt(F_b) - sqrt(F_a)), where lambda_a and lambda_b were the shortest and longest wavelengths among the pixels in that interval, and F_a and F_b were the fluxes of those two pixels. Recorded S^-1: 997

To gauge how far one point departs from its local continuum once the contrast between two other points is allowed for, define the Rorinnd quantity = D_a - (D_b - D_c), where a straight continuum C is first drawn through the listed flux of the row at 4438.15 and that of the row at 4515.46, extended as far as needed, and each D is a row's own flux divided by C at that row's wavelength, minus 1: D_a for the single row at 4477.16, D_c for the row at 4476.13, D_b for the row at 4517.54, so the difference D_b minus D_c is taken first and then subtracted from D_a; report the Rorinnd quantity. -0.070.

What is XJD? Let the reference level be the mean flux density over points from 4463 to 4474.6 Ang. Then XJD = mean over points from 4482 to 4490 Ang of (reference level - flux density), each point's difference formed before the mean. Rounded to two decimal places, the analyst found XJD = -0.01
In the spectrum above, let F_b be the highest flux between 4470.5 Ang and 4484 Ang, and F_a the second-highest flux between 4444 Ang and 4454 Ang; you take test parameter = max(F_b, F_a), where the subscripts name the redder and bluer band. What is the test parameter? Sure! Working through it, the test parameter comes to 3.01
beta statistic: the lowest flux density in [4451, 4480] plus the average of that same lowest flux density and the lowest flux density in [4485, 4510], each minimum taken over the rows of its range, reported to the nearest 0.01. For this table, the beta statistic 5.78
